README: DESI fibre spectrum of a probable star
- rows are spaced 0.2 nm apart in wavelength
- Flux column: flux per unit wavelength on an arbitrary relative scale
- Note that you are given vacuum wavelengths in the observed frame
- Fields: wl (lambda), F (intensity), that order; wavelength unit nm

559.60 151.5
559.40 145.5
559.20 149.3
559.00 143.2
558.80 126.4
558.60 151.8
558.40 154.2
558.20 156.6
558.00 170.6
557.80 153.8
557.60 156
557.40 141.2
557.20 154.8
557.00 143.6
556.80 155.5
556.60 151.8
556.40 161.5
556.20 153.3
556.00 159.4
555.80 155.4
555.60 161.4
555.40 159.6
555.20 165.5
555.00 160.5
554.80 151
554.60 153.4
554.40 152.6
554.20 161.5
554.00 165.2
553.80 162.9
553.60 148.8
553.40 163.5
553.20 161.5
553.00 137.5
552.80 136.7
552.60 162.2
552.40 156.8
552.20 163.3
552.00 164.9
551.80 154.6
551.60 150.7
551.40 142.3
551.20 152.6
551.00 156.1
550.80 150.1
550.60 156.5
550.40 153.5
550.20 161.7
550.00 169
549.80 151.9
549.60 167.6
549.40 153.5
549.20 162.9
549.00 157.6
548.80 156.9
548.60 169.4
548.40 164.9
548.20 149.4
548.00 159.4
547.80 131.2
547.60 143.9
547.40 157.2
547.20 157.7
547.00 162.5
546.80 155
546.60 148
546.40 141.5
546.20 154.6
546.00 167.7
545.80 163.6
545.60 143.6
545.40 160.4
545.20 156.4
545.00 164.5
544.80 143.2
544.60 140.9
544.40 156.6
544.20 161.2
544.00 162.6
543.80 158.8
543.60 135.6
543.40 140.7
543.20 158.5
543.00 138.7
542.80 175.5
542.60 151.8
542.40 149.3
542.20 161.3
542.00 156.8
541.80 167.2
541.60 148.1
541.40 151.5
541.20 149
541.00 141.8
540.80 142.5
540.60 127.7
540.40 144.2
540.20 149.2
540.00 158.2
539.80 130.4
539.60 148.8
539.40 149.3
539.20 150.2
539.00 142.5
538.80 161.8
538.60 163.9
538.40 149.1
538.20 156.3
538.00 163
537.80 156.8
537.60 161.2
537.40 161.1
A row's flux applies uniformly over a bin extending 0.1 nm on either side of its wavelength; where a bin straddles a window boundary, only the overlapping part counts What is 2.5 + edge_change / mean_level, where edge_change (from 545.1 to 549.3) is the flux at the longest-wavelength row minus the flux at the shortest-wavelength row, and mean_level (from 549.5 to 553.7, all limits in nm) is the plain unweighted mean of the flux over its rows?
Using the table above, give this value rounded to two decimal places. 2.54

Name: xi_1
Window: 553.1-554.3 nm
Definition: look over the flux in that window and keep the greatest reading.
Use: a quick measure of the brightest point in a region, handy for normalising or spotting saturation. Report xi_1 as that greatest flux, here 165.2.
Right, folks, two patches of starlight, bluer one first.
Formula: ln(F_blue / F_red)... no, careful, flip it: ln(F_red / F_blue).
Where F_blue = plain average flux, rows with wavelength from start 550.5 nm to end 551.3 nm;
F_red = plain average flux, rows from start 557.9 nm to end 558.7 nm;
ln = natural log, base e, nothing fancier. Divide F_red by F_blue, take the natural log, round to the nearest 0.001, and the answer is 0.029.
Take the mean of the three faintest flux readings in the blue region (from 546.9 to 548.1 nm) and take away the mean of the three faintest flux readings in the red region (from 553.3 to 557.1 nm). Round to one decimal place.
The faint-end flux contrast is -3.7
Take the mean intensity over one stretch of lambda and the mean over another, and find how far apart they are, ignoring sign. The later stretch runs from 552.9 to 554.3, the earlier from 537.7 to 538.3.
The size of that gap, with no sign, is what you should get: 1.4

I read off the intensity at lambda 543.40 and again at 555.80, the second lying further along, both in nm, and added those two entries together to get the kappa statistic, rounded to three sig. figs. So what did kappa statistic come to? 296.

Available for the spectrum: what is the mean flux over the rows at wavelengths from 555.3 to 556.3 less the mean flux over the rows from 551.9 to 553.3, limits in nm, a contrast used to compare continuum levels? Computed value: 3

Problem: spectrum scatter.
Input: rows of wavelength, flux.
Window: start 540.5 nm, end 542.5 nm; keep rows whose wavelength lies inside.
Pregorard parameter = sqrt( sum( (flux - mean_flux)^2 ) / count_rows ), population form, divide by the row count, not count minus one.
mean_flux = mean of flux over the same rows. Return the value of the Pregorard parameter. 10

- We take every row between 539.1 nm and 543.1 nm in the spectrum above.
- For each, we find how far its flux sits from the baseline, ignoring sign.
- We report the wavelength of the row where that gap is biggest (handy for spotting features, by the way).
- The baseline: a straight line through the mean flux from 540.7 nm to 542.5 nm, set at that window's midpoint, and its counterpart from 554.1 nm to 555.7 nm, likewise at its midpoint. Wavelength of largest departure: 540.60 nm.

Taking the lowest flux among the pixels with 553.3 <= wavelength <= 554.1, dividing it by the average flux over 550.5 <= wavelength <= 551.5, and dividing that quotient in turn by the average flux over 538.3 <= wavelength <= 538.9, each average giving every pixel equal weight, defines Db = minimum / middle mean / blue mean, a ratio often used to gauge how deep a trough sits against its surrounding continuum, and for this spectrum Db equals 0.0062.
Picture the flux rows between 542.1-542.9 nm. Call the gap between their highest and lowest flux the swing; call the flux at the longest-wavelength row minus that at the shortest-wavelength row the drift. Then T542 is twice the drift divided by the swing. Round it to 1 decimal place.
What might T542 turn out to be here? 1.1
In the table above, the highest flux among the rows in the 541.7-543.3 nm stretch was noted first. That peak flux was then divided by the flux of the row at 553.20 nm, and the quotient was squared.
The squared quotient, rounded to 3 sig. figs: 1.18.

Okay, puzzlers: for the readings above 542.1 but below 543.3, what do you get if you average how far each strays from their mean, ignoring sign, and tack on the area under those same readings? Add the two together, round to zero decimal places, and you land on 196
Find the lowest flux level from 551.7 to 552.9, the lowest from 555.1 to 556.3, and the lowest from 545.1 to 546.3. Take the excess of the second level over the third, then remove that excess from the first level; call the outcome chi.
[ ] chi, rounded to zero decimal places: 127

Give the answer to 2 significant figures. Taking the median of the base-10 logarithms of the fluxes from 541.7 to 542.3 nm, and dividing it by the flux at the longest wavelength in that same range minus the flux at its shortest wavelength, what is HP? -0.37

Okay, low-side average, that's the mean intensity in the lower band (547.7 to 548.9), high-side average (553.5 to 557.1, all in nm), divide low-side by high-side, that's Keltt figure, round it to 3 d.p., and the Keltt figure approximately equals 0.990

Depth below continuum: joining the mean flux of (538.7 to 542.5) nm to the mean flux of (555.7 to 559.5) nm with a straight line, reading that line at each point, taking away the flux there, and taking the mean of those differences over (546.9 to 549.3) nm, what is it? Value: -5.89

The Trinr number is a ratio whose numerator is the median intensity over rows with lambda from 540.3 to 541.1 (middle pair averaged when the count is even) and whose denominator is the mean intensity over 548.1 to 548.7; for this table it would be 0.88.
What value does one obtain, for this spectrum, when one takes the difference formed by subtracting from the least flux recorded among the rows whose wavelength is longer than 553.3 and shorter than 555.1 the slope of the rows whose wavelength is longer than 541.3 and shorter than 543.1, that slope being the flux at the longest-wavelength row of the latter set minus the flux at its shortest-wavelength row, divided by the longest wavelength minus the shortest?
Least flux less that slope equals 157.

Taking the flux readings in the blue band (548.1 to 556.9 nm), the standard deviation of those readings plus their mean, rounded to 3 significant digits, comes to 164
